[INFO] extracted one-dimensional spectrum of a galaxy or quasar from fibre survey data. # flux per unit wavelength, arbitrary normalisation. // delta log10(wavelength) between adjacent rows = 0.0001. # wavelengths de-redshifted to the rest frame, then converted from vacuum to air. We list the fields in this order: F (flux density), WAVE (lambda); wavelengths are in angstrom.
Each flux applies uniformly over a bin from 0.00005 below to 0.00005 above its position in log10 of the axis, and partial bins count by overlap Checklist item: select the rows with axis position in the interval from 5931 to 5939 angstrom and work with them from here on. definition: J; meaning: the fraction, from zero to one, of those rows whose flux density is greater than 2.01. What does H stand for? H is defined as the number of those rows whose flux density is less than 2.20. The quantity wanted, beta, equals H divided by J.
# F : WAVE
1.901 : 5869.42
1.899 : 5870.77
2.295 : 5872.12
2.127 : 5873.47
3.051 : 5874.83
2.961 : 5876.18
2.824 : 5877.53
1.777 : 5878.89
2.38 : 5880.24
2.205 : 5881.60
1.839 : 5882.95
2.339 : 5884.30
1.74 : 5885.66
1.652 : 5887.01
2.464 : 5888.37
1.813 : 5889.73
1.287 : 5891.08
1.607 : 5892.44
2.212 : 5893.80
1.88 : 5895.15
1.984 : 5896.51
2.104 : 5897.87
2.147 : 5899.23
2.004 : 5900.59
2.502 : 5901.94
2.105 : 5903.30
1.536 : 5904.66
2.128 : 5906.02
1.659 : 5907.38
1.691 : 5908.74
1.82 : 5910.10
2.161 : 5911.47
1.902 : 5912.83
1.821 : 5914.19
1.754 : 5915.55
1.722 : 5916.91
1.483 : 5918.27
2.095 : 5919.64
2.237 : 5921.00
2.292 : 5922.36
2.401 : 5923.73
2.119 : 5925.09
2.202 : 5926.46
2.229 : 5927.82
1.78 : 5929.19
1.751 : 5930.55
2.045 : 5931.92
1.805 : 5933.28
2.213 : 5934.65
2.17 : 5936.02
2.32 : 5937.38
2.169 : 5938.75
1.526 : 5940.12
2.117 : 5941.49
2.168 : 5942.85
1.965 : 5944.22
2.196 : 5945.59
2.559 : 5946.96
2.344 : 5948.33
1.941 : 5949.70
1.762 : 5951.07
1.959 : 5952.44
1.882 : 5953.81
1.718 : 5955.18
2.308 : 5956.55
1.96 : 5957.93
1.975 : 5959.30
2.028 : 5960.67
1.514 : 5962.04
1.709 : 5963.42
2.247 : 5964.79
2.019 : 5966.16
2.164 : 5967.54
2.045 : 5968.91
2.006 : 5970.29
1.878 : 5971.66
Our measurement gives 5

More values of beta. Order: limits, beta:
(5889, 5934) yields 57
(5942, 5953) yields 12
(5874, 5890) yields 9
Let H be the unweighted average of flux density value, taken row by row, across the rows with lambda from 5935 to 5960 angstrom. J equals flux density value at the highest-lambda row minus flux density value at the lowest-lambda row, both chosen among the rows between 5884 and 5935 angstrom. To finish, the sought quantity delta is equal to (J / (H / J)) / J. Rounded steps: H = 2.06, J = -0.13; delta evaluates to -0.06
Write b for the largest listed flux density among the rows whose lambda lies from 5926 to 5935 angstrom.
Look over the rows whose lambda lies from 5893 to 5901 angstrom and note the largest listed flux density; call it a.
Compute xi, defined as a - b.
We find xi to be -0.02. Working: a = 2.212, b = 2.229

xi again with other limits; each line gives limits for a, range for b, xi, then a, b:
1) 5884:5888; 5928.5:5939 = 0.02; 2.339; 2.32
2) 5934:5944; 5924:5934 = 0.09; 2.32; 2.229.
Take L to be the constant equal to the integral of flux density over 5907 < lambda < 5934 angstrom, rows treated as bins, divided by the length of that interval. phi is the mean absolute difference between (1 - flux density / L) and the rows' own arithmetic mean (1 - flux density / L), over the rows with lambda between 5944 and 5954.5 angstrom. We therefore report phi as 0.112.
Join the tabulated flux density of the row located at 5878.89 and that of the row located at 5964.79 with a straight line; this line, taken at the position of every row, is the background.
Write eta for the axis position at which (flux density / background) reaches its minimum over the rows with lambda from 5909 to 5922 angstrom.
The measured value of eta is 5918.27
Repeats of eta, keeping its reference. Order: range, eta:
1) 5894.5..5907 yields 5904.66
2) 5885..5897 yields 5891.08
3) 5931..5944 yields 5940.12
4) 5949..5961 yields 5955.18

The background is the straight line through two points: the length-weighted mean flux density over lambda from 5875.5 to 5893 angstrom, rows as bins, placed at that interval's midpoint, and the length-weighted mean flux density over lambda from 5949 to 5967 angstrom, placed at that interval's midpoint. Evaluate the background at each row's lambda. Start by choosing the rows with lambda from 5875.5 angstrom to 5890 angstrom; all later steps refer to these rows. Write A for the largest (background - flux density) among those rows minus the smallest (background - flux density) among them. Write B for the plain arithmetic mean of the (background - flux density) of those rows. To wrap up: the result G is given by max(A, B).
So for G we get 1.29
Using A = 1.29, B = -0.11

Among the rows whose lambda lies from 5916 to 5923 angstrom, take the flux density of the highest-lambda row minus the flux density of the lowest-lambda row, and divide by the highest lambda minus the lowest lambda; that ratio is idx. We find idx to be 0.10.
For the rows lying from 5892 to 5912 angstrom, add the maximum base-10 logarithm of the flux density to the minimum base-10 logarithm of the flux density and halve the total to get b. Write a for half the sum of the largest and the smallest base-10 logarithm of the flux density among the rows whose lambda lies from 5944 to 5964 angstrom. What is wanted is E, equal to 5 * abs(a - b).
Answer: 0.009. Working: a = 0.294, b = 0.292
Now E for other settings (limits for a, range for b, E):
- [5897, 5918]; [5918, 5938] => 0.083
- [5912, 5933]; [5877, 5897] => 0.022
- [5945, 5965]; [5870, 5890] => 0.286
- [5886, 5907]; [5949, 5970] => 0.089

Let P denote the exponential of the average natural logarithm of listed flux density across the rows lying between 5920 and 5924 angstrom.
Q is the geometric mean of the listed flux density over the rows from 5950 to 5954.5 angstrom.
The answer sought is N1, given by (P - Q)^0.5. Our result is 0.7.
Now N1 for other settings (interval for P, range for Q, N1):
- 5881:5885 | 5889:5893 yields 0.8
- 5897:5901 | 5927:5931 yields 0.4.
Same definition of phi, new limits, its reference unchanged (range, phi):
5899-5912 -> 0.122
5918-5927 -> 0.096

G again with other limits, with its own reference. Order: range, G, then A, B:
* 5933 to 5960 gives 1.05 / 1.05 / -0.10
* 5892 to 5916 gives 0.96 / 0.96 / 0.09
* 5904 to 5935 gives 0.93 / 0.93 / 0.05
